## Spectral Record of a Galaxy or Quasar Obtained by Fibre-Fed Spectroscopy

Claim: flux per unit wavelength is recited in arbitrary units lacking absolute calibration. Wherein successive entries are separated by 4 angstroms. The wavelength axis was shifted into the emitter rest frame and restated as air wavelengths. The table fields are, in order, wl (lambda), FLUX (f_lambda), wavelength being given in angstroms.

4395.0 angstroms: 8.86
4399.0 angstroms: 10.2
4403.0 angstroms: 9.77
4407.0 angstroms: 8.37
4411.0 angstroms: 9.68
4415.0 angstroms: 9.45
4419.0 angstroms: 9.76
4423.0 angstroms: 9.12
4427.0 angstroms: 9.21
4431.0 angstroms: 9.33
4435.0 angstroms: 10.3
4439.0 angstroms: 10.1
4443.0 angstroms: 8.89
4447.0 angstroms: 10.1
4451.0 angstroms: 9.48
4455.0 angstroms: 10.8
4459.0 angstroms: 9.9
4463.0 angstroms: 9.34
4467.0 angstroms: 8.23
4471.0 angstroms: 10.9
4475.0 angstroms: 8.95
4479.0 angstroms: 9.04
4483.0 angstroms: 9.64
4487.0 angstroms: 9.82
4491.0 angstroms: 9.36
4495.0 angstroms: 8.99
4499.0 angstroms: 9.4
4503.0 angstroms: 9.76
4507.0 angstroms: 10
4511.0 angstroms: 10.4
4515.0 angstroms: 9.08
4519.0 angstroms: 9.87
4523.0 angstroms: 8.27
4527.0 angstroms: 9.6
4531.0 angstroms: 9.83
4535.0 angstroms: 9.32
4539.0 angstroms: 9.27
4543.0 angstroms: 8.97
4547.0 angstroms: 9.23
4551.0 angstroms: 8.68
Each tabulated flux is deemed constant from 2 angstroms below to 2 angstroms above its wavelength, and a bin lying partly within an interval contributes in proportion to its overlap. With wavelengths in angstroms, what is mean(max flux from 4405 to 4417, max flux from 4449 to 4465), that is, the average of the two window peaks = 10.2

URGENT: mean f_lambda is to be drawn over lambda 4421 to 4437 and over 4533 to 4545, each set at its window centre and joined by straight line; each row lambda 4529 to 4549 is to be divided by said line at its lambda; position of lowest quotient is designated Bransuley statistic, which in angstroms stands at 4543.0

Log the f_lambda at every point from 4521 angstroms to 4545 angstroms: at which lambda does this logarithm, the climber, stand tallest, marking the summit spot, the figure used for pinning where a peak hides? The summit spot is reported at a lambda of 4531.0 angstroms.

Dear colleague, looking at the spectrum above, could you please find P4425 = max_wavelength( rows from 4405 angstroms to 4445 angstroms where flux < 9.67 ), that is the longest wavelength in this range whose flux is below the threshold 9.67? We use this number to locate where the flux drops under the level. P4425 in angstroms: 4443.0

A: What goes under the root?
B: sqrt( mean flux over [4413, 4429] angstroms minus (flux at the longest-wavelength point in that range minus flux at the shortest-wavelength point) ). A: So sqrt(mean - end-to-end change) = 3.10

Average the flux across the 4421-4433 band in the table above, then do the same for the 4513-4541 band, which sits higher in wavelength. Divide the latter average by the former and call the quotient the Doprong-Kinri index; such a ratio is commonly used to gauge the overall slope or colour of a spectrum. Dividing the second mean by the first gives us 1.01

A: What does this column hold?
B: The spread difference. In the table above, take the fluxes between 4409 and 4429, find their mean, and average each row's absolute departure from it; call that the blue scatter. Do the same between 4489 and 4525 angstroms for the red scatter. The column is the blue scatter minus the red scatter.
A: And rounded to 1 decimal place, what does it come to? -0.3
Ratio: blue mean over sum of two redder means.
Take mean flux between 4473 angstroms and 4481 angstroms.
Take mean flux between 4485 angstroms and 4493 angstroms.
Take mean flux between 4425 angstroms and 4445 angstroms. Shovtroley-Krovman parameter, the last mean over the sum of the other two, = 0.515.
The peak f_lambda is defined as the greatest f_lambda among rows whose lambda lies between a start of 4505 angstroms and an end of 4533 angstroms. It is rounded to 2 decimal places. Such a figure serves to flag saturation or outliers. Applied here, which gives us 10.40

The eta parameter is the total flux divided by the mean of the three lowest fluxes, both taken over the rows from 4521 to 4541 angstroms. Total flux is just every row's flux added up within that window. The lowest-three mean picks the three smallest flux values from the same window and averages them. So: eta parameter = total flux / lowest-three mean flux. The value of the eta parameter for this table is 5.2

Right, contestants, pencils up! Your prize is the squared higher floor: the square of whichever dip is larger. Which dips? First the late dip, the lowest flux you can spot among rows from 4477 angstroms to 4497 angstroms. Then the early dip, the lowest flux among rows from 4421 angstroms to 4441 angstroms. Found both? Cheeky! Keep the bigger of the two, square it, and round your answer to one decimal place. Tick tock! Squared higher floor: 83.2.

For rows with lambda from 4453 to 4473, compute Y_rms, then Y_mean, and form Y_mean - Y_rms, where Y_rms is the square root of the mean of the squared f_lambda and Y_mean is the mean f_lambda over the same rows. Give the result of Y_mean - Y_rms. -0.050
